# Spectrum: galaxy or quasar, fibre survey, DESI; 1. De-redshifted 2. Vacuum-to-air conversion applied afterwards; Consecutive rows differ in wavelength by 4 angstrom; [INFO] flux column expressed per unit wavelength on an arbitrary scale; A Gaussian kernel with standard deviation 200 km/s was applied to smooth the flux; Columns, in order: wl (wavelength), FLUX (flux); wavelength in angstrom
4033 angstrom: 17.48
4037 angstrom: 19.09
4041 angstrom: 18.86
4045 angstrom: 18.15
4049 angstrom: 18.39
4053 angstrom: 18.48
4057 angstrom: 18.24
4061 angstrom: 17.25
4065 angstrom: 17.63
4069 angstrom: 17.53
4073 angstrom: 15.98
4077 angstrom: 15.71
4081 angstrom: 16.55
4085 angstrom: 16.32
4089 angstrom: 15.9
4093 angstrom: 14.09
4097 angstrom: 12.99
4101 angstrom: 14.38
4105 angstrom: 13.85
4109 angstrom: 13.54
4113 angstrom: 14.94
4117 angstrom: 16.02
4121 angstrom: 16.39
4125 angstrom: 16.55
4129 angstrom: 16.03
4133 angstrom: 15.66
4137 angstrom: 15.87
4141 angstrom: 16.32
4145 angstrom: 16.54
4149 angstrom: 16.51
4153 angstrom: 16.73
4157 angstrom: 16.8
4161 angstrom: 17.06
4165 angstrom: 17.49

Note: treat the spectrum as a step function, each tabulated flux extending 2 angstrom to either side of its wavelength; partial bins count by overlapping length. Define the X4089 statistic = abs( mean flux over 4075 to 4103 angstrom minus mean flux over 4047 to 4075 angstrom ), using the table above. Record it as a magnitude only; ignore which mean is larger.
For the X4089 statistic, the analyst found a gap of 2.5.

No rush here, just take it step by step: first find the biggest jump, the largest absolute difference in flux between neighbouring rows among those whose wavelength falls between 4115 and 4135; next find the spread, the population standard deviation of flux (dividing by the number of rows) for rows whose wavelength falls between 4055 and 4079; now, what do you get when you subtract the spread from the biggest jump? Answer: -0.4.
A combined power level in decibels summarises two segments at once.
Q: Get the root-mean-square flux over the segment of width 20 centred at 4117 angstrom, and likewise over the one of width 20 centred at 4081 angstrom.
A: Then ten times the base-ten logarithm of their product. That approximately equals 24.0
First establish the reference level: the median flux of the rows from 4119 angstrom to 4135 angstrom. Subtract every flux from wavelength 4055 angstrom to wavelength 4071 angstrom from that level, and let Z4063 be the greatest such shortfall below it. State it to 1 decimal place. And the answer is -1.0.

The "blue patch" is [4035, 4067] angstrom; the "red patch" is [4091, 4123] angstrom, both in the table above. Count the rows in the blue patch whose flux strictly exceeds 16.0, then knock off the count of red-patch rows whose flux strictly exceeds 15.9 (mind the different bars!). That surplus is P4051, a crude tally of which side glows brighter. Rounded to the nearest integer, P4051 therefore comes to 6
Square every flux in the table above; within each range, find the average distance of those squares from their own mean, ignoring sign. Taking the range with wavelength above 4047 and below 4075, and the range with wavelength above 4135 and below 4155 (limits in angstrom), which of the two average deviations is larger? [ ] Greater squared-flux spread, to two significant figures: 22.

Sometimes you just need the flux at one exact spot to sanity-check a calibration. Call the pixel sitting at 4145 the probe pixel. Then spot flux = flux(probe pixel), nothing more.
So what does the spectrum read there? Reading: 16.54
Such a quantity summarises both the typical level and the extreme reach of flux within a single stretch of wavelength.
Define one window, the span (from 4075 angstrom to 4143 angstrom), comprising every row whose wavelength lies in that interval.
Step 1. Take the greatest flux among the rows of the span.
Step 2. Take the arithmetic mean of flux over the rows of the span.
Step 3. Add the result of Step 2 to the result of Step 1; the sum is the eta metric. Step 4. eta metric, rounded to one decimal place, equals 31.9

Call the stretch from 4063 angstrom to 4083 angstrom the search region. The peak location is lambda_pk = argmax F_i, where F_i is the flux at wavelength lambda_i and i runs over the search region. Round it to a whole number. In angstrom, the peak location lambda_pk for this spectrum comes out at 4065 angstrom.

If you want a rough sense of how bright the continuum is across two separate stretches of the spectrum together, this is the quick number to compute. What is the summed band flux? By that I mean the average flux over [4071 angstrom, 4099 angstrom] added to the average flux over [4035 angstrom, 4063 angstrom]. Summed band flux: 33.7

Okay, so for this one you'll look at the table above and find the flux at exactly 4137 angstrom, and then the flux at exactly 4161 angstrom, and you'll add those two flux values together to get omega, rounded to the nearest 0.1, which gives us 32.9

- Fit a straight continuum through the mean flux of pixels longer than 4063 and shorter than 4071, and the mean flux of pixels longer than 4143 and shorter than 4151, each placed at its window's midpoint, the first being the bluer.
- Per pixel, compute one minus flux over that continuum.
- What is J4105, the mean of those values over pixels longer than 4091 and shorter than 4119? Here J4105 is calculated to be 0.16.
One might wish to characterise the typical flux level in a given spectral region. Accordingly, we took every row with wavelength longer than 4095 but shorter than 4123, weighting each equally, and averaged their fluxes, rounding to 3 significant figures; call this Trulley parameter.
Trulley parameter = 14.6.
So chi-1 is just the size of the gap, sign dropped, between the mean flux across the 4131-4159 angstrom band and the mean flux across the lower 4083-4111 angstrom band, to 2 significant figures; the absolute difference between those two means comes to 1.9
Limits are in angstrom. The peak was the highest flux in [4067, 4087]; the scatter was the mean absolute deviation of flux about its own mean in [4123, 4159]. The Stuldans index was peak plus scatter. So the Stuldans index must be 17.9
